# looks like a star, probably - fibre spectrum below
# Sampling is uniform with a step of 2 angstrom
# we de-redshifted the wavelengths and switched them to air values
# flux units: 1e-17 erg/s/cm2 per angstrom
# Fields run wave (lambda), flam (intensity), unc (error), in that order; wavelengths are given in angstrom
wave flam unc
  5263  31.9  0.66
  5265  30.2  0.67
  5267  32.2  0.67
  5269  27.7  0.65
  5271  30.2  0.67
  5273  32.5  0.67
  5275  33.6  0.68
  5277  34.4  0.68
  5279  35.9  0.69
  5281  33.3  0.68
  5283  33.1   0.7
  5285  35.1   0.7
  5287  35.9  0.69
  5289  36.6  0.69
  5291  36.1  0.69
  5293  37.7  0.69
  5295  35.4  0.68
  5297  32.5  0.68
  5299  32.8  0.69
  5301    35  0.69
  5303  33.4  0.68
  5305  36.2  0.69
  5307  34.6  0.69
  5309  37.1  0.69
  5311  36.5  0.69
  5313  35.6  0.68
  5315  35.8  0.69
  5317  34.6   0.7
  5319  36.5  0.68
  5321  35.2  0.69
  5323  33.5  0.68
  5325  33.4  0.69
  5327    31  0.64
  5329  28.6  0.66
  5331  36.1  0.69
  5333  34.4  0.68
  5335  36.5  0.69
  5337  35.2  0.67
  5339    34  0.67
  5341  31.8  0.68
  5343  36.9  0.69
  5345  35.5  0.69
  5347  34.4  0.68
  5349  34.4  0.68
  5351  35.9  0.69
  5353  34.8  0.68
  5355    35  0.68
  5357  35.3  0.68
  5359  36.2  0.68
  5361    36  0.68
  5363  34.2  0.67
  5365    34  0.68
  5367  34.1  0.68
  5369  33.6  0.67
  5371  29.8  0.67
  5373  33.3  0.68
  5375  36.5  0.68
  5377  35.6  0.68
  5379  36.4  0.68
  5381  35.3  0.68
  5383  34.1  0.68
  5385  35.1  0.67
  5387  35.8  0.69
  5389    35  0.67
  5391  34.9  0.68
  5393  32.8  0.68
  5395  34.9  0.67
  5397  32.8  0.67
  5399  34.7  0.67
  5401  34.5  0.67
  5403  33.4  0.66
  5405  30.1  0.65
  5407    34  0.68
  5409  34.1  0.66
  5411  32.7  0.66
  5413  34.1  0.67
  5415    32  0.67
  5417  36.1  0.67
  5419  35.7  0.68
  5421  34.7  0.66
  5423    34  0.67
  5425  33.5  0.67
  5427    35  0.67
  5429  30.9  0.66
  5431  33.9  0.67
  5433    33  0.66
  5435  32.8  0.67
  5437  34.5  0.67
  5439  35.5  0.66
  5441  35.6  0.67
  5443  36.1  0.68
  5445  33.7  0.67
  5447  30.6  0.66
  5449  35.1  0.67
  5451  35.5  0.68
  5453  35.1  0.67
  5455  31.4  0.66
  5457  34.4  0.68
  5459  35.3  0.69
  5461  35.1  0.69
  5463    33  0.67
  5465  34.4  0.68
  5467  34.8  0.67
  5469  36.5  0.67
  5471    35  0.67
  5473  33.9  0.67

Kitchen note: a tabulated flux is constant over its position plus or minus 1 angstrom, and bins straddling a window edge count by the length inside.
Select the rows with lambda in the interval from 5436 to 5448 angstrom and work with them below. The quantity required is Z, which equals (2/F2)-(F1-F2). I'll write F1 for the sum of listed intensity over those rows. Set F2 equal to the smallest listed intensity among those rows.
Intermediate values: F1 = 206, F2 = 30.6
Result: -175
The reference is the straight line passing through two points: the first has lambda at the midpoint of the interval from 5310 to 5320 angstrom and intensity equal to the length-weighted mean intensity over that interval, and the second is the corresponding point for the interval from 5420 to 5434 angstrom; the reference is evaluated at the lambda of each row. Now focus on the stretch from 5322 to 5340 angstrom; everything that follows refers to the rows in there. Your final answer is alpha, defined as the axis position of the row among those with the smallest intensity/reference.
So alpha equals 5329 angstrom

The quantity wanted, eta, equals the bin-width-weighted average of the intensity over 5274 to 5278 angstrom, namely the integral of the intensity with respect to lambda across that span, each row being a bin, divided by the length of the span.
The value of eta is 34.0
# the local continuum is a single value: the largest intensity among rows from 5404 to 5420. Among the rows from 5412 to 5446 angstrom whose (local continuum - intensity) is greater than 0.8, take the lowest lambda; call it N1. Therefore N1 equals 5413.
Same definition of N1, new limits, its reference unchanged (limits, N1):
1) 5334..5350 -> 5337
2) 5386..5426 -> 5389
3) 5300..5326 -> 5301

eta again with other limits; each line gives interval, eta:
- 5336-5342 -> 33.7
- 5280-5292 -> 35.0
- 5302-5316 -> 35.6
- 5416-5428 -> 34.8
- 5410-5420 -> 34.1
